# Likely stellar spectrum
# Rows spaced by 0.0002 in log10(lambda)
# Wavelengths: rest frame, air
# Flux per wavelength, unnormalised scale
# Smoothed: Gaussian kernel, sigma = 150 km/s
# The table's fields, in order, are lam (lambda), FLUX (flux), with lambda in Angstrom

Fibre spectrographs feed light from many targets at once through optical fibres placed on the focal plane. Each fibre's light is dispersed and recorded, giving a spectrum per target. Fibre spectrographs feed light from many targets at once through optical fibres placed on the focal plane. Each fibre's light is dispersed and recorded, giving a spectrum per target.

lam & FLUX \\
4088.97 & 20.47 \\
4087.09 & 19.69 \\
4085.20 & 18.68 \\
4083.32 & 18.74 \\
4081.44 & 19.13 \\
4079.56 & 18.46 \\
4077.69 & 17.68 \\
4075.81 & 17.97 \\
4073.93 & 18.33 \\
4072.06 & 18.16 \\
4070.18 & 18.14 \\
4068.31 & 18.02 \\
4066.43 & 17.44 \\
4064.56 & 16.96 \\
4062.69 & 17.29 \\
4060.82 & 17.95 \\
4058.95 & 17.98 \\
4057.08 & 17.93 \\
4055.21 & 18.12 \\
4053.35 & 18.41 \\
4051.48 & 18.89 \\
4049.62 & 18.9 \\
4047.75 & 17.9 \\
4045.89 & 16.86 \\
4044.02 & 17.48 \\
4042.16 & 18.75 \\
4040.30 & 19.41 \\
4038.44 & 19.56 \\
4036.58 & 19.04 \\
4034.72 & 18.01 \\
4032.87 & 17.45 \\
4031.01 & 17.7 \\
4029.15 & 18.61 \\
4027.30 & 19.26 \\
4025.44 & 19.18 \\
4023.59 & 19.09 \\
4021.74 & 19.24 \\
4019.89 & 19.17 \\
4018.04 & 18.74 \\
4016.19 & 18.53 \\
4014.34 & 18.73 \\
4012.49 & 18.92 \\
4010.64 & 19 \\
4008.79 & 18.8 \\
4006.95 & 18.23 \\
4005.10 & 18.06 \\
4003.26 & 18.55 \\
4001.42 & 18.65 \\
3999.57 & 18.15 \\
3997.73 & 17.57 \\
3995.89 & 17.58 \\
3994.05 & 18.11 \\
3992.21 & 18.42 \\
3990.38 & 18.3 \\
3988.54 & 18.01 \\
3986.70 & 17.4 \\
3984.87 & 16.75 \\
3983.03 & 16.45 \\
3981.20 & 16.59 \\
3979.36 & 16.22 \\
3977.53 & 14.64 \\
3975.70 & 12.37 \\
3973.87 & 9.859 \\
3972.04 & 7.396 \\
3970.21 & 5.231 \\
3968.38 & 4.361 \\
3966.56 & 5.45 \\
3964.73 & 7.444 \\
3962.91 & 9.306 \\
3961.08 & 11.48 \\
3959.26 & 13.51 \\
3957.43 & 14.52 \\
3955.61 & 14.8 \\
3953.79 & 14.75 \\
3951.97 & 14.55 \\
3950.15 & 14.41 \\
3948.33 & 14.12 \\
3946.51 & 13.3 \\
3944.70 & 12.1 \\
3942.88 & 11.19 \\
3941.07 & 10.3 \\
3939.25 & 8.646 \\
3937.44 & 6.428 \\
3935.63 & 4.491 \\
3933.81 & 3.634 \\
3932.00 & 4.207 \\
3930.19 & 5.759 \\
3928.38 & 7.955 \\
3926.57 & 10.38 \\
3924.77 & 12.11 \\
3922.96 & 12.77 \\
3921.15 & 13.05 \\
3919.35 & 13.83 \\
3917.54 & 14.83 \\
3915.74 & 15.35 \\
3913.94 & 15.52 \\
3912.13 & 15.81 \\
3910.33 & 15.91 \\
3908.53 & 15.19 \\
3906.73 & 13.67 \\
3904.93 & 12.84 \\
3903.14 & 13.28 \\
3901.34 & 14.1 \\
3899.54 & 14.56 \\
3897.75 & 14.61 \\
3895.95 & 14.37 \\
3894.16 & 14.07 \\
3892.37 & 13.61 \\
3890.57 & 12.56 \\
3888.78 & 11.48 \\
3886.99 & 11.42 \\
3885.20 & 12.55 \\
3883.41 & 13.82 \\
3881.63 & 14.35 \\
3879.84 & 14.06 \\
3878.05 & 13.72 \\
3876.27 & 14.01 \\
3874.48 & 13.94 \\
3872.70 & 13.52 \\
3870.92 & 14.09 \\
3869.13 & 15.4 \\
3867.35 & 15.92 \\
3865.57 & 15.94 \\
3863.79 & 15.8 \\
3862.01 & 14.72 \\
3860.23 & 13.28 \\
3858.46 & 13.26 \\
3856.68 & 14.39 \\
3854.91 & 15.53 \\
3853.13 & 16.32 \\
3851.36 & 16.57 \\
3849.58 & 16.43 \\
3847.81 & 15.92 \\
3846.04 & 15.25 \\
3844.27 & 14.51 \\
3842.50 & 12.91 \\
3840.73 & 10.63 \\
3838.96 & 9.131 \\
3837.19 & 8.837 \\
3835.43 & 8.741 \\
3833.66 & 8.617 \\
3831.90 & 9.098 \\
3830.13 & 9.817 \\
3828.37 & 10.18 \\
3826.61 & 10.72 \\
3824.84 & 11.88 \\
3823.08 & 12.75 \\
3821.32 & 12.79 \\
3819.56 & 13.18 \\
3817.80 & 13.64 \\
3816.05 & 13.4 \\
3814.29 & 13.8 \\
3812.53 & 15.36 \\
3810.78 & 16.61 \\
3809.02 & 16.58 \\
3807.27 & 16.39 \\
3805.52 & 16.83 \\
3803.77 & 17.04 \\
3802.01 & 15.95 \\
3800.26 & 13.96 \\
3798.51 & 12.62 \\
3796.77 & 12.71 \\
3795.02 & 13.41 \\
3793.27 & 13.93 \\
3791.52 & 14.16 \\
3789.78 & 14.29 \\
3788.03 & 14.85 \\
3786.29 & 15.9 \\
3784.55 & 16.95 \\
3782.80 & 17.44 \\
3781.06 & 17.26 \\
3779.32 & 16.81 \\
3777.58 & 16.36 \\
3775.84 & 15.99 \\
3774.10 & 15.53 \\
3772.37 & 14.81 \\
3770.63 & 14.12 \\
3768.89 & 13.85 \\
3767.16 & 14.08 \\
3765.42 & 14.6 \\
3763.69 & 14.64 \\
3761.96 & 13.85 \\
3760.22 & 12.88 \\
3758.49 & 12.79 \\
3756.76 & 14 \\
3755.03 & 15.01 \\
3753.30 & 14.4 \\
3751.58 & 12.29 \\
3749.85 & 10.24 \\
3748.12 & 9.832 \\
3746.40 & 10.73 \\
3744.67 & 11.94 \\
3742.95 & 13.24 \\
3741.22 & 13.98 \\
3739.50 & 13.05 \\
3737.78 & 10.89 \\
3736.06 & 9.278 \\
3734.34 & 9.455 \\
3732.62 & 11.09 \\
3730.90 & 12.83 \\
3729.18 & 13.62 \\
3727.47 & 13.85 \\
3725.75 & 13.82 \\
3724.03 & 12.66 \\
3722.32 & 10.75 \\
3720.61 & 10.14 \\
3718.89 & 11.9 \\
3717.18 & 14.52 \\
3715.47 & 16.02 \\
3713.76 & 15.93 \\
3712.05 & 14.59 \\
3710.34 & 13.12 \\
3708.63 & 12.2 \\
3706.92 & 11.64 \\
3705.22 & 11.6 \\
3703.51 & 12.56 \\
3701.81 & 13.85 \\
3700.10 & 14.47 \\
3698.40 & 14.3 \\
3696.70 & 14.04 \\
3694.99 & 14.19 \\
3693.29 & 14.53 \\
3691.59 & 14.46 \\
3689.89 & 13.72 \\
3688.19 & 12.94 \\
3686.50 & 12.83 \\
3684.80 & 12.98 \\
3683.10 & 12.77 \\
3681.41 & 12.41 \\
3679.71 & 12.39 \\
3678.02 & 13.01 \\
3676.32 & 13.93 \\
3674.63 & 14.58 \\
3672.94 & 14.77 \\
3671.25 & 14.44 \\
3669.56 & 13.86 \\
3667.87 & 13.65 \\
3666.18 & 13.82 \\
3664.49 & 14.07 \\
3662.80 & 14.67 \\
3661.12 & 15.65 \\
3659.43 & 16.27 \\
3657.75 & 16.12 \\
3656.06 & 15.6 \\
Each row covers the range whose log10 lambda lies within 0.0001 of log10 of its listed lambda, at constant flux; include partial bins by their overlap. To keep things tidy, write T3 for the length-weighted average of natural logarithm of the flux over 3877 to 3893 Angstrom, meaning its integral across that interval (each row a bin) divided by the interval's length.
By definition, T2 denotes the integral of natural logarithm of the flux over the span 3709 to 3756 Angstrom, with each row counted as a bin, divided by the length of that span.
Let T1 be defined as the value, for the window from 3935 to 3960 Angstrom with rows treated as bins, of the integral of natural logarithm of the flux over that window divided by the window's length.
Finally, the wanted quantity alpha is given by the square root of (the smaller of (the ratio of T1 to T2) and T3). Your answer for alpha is 0.98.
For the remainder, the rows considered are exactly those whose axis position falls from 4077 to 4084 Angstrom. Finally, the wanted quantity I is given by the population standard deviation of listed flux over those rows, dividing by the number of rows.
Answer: 0.5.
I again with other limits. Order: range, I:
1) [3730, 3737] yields 1.4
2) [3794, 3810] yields 1.7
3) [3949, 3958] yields 0.1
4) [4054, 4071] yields 0.4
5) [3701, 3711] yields 0.8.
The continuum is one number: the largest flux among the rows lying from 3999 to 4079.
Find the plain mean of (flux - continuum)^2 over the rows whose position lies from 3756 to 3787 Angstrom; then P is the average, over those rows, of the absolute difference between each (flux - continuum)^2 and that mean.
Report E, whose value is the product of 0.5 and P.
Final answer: 5.5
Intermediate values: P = 11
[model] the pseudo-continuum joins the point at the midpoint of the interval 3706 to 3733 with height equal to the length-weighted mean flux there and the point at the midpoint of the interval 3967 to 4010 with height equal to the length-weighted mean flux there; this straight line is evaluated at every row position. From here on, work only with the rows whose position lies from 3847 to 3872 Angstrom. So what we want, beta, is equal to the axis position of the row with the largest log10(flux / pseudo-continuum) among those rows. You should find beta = 3851.36 Angstrom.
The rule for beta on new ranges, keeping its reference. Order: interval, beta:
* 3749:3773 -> 3755.03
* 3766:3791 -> 3782.80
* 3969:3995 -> 3992.21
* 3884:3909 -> 3908.53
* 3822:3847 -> 3846.04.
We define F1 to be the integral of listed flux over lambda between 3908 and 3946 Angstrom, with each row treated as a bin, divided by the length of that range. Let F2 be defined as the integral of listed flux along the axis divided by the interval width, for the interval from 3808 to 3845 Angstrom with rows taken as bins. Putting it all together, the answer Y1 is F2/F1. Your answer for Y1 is 1.11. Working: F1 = 10.9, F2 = 12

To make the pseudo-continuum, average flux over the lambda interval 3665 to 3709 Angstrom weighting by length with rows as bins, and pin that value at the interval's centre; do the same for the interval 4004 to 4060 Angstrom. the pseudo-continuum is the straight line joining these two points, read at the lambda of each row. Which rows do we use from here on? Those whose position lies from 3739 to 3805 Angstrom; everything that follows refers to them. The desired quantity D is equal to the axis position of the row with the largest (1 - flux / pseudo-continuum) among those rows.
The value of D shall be 3748.12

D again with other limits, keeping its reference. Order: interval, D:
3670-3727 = 3720.61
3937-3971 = 3968.38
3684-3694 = 3686.50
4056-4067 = 4064.56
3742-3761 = 3748.12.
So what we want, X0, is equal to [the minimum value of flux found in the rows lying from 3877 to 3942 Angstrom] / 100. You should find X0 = 0.04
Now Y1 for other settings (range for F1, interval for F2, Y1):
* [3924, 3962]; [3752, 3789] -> 1.42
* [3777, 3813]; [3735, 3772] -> 0.83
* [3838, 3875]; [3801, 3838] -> 0.90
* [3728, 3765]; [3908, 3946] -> 0.88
